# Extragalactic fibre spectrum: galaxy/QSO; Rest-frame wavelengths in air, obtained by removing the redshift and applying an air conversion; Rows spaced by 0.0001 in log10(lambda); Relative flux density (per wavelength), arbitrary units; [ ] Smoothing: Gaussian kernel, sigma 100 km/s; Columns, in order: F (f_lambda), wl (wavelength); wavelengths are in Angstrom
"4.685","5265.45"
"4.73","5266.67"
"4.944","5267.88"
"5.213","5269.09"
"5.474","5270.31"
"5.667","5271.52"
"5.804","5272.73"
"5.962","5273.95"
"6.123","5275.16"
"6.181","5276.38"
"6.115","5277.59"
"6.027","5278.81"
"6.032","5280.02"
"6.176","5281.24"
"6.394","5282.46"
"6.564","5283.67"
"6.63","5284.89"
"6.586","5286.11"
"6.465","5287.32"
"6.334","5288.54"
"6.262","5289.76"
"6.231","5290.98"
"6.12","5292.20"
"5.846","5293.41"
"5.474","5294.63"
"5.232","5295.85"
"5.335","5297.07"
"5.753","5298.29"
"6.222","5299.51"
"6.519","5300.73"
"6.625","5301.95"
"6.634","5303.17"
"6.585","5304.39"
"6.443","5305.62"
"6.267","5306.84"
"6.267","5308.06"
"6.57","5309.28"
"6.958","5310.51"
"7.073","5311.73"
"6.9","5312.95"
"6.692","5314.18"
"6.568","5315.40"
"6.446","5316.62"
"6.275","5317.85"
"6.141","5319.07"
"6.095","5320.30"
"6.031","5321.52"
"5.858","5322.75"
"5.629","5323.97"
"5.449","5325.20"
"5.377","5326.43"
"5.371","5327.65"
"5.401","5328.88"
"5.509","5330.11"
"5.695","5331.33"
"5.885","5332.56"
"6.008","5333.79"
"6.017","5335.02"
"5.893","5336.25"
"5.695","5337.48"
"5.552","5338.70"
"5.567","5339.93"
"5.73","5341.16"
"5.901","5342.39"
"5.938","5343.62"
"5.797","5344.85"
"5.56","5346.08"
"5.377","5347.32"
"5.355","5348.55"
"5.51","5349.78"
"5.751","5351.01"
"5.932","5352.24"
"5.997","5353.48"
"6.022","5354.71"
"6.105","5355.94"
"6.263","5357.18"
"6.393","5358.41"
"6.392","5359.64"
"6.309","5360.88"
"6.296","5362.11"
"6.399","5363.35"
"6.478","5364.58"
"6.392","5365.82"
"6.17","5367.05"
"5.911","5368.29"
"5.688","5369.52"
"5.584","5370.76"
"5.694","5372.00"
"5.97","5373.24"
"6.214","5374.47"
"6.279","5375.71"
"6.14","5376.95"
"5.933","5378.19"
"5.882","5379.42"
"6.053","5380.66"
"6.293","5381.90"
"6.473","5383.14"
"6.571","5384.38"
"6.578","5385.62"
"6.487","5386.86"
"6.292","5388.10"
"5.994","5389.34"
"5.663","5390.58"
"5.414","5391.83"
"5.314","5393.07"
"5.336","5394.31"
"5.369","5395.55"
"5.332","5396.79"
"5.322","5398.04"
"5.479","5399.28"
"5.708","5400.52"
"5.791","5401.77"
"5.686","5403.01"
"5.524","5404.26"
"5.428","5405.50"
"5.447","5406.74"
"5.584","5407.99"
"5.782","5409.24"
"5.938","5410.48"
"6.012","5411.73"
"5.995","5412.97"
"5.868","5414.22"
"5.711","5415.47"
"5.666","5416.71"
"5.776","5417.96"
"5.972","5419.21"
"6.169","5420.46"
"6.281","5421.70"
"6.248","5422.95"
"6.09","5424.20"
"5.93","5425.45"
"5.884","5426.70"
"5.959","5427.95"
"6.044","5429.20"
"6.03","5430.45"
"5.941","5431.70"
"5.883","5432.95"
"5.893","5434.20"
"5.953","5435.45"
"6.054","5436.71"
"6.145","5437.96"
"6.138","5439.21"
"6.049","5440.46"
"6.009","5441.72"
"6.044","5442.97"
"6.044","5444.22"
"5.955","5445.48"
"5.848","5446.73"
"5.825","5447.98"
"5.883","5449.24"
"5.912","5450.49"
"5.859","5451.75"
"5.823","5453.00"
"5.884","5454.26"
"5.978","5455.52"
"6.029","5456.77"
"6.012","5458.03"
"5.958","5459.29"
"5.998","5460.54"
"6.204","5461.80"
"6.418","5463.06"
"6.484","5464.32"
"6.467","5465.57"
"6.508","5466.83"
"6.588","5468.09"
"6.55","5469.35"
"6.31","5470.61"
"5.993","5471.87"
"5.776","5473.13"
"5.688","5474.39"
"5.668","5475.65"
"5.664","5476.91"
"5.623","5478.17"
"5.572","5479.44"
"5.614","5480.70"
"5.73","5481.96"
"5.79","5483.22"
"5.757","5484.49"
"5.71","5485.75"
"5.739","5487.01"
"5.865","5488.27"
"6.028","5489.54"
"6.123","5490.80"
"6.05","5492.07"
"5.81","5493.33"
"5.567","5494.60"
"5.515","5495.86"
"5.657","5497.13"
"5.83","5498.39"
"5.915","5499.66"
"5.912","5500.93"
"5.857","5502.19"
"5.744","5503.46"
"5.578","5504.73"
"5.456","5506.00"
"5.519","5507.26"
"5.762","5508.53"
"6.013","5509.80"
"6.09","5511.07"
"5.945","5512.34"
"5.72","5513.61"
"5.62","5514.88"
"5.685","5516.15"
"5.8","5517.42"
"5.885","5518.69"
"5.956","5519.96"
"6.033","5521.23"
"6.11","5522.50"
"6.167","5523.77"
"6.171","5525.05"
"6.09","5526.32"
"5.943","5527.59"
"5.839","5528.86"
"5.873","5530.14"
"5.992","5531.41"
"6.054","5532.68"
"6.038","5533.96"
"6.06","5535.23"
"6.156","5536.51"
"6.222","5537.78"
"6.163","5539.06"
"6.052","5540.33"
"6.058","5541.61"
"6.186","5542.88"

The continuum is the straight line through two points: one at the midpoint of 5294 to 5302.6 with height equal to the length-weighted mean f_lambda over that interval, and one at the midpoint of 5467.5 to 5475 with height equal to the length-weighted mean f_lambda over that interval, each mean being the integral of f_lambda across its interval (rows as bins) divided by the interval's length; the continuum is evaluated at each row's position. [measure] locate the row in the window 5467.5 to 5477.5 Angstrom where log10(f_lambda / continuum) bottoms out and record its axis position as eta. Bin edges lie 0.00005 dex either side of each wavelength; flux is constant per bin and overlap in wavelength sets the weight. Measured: 5476.91 Angstrom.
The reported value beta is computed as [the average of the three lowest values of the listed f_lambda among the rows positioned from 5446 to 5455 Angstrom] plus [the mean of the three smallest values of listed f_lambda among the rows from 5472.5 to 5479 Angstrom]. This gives 11.5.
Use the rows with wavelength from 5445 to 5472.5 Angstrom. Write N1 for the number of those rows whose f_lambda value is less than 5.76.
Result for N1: 0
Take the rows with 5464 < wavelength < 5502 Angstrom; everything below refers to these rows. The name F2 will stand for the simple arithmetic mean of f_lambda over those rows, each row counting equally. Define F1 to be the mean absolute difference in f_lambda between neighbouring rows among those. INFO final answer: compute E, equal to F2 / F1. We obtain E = 60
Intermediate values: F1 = 0.099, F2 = 5.9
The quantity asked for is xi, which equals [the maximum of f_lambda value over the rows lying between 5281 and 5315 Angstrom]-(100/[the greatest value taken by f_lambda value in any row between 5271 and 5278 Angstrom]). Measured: -9.1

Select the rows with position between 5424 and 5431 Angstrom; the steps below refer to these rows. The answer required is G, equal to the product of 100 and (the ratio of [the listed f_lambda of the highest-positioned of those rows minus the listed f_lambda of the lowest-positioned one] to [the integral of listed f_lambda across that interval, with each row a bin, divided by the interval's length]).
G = -1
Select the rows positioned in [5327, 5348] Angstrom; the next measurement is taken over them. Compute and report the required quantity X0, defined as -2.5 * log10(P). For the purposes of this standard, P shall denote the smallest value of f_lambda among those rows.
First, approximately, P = 5.371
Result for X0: -1.83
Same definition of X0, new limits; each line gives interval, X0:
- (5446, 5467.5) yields -1.91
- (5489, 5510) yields -1.84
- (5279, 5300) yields -1.80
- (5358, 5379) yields -1.87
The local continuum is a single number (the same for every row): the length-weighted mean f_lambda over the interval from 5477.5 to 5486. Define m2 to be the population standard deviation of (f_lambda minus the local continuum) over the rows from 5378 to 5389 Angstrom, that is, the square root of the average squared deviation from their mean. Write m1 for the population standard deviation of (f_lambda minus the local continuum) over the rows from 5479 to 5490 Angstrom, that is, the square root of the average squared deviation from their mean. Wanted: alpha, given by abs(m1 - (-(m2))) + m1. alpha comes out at 0.5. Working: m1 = 0.13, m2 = 0.25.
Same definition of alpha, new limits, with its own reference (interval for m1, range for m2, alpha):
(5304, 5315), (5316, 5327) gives 0.9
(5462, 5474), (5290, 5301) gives 0.9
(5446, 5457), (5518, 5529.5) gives 0.2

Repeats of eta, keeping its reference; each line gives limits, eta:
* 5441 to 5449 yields 5447.98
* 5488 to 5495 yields 5494.60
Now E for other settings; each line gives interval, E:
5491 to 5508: 47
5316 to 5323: 52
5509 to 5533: 65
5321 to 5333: 43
